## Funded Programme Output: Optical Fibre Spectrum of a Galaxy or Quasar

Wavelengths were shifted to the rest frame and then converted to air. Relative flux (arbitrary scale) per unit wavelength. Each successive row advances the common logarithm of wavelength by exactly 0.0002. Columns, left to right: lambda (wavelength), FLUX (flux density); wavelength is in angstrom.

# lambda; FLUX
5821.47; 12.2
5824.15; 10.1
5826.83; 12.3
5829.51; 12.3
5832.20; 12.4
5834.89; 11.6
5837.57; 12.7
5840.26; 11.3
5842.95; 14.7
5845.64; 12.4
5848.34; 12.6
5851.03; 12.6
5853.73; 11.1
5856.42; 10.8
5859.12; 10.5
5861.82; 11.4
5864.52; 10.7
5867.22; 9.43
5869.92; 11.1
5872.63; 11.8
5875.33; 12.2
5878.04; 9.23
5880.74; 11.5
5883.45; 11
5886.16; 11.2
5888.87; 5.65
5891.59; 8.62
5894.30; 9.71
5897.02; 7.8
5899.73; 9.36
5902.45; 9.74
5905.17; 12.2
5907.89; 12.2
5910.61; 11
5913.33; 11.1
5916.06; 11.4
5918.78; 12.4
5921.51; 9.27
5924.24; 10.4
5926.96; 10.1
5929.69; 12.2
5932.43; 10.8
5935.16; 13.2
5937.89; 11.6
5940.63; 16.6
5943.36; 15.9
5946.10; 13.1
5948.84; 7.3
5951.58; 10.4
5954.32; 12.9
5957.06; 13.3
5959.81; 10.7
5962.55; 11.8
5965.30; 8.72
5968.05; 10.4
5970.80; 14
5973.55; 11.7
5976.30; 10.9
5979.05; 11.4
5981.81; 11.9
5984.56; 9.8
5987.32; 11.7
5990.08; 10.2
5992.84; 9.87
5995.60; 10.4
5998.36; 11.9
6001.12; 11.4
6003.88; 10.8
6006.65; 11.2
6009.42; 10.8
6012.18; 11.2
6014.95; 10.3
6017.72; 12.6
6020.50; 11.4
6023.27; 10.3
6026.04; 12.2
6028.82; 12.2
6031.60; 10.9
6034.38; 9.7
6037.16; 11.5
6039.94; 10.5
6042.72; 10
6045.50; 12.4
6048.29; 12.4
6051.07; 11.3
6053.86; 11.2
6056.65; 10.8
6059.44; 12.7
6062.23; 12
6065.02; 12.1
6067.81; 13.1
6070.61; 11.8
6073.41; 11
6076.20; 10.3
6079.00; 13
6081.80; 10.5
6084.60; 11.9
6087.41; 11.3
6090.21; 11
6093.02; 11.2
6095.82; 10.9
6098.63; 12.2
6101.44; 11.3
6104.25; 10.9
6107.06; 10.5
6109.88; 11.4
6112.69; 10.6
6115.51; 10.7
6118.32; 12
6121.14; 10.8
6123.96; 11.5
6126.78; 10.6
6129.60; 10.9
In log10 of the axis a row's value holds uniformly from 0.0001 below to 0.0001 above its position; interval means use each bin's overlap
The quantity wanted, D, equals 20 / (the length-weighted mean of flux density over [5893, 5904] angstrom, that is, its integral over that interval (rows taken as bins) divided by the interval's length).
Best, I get 2.17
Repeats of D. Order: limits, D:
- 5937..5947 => 1.38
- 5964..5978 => 1.79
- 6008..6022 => 1.78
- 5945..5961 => 1.78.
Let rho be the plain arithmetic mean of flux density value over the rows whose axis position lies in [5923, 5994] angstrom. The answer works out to 11.6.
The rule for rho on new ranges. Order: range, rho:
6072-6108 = 11.2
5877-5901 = 9.3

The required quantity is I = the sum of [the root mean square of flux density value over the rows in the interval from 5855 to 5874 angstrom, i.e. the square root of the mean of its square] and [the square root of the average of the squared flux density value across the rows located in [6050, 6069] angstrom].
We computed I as 22.8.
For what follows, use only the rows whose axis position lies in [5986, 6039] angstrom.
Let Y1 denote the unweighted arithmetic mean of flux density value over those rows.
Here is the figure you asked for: 11.08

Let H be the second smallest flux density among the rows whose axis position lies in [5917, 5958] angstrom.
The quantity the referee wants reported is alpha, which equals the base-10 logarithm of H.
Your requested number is 0.97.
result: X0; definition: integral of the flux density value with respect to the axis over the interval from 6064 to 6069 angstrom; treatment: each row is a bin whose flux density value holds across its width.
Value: 63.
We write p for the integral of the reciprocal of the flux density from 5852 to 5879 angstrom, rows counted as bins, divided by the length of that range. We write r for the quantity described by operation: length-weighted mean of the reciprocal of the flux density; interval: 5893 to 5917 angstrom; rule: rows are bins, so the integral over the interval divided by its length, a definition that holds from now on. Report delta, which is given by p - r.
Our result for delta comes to -0.005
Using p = 0.0926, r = 0.097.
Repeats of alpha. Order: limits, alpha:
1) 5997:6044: 1.00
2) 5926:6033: 0.94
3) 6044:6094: 1.02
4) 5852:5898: 0.89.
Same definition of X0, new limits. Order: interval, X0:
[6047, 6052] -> 60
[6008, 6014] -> 66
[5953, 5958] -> 65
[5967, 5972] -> 61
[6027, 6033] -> 69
